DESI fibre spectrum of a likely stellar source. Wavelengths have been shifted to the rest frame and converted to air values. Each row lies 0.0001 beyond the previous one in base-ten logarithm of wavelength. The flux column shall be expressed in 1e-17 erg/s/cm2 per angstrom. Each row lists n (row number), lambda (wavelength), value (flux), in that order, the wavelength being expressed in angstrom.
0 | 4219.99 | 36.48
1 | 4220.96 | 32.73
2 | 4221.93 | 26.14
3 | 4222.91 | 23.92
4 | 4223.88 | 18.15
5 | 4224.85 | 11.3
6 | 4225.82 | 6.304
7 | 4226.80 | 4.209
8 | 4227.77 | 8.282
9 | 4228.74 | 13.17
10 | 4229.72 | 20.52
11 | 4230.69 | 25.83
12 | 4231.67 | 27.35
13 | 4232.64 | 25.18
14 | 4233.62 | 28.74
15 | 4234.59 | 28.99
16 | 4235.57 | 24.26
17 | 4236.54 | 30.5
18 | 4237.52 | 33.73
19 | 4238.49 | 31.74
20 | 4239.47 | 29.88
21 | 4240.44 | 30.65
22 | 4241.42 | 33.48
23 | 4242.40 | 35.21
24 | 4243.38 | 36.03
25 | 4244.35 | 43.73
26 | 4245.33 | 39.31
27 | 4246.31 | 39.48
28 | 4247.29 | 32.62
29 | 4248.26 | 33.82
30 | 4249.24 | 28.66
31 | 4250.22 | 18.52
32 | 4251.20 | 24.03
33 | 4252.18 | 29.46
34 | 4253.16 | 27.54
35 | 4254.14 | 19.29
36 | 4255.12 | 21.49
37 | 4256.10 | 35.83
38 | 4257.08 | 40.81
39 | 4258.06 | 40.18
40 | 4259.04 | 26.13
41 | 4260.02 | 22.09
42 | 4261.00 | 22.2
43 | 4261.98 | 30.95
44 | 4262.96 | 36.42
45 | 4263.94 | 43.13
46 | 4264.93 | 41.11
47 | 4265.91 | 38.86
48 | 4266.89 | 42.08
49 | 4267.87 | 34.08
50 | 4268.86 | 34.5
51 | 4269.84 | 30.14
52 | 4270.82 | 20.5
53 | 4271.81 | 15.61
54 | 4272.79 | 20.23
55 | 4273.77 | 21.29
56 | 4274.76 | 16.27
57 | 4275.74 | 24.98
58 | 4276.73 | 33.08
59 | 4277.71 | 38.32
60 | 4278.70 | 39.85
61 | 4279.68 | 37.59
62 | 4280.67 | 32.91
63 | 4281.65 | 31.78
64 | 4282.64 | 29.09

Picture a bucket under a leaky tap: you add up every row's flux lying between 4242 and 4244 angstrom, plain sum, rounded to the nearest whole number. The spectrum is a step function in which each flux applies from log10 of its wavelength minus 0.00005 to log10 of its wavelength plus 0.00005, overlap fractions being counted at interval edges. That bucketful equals 71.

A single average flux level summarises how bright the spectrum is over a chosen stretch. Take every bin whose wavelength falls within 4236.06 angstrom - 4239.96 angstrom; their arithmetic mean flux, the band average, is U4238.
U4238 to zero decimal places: 31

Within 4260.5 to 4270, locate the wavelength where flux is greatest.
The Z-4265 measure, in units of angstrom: 4263.94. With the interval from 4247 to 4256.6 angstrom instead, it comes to 4256.10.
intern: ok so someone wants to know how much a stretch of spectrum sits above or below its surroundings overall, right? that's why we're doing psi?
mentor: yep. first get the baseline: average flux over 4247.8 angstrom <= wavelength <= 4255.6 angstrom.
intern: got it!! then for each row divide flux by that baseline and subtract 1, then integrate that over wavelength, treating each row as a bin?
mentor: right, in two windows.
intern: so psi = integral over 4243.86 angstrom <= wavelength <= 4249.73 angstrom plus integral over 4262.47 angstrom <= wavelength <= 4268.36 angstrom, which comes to 5.8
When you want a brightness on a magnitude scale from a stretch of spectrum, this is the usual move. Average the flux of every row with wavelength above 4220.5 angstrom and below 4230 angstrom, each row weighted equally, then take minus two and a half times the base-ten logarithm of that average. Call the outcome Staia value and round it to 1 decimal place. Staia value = -3.0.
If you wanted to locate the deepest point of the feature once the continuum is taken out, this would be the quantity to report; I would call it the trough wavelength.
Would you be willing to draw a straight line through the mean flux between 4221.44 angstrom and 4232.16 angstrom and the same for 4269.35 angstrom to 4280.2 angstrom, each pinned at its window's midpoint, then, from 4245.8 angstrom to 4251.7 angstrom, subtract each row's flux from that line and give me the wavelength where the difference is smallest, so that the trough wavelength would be 4246.31 angstrom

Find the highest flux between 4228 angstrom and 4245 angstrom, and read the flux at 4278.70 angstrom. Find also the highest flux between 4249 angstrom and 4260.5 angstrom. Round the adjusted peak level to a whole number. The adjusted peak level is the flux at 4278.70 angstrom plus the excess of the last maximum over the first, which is 37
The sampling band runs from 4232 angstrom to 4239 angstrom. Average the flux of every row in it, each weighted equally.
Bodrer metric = 29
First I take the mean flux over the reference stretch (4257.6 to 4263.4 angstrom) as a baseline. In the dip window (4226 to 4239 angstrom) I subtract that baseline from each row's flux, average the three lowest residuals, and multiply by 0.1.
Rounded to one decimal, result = -2.1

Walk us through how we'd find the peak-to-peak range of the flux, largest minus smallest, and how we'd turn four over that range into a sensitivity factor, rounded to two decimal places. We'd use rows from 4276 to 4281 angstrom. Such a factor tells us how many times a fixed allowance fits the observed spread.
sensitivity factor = 0.58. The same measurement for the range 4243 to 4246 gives 0.52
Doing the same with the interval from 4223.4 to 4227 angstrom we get 0.29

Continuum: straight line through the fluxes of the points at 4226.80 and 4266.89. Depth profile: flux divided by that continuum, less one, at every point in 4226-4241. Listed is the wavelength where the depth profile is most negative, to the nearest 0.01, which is 4226.80 angstrom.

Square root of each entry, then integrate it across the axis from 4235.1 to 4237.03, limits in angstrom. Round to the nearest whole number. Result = 10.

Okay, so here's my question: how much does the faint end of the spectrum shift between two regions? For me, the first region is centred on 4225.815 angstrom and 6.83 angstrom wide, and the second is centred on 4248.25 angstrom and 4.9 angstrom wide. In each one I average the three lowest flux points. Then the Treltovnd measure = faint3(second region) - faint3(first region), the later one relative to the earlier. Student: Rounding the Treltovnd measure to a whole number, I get 20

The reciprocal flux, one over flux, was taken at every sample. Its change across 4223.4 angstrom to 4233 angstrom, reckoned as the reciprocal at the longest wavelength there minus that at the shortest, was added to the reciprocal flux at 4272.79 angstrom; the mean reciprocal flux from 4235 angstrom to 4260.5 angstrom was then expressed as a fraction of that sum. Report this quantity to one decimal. 1.0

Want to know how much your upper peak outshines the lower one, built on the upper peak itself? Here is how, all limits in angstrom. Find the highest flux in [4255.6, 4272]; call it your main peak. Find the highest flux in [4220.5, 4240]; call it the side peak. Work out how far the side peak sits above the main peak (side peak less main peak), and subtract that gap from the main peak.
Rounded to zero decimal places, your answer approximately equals 53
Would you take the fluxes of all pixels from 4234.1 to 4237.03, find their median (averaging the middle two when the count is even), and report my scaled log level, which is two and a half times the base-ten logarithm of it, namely 3.7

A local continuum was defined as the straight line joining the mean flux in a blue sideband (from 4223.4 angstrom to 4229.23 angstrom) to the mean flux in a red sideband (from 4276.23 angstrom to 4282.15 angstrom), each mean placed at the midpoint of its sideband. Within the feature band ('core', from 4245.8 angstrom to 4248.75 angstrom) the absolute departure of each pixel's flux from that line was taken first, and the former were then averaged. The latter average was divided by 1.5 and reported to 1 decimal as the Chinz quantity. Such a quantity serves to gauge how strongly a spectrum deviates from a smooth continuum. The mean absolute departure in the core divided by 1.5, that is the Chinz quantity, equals 10.0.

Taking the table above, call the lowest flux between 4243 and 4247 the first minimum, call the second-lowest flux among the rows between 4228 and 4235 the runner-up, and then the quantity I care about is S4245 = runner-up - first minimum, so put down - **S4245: -16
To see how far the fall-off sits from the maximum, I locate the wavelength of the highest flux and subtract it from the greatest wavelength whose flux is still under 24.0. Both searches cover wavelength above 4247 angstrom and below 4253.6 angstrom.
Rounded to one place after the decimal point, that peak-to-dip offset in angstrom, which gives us 2.0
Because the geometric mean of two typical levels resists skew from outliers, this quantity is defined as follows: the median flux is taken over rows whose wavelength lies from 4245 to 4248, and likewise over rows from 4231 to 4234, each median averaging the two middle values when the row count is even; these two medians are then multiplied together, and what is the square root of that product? 32.8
